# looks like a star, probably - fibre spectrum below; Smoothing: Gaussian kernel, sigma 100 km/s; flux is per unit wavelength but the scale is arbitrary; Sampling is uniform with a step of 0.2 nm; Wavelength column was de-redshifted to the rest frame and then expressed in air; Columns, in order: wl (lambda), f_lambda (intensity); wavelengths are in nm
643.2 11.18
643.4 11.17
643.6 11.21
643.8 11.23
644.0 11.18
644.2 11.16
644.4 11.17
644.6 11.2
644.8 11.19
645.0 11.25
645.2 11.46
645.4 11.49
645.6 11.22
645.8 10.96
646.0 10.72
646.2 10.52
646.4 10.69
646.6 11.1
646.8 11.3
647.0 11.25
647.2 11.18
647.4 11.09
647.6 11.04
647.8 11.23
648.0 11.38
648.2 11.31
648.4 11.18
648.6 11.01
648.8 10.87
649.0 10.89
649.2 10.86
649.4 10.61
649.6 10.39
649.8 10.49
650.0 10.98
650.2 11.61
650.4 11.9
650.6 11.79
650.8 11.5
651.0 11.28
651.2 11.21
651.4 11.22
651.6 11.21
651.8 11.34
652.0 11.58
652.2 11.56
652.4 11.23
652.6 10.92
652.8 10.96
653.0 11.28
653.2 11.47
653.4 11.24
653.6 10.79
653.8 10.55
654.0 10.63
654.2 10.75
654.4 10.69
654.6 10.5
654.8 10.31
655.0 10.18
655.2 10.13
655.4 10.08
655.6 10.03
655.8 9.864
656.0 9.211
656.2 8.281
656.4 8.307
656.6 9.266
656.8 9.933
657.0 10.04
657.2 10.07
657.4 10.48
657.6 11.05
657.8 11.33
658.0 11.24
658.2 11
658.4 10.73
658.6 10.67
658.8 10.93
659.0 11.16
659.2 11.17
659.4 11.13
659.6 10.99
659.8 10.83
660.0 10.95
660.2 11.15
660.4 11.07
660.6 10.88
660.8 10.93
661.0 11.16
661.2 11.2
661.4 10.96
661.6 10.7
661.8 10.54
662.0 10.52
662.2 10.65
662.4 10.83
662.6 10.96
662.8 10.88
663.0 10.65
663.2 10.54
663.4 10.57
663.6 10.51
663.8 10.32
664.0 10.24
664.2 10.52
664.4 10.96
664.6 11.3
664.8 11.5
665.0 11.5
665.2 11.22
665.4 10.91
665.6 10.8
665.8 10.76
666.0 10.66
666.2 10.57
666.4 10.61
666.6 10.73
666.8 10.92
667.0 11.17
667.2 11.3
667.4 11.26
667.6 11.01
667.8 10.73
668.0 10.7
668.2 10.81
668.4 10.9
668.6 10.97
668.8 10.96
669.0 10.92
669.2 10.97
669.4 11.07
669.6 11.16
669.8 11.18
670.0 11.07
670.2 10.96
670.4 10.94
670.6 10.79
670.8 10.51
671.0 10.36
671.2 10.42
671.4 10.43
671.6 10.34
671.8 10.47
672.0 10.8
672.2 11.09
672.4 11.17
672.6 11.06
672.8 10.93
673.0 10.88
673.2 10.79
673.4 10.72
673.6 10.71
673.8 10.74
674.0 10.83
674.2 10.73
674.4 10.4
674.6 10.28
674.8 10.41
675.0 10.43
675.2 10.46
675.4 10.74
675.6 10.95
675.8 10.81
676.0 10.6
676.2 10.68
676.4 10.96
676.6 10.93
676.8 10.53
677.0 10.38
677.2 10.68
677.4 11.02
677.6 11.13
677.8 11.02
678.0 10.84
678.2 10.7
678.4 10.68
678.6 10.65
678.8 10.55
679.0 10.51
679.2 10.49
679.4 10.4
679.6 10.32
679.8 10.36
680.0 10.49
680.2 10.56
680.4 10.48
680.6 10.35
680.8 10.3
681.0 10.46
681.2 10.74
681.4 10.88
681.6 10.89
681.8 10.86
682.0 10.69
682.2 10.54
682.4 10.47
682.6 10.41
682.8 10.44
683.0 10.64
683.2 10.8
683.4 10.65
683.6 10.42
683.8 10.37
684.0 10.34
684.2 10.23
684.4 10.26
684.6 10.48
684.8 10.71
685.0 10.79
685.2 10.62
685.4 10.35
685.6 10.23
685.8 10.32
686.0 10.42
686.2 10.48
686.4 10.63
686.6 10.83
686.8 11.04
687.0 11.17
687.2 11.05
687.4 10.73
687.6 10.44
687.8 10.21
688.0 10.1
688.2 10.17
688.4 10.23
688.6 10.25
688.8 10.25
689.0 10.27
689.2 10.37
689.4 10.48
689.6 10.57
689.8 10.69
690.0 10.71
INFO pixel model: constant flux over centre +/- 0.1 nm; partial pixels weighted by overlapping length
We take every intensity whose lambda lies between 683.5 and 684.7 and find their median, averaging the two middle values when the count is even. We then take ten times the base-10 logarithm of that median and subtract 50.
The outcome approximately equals -39.8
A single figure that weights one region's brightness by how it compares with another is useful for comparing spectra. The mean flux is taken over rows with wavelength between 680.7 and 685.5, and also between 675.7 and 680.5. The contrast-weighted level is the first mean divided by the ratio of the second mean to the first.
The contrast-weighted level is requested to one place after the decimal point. 10.5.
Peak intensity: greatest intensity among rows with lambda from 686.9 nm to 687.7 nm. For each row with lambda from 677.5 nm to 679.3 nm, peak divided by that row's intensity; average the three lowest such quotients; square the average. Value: 1.03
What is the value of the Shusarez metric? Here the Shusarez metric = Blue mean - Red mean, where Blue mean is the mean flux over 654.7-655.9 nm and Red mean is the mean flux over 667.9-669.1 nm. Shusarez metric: -0.78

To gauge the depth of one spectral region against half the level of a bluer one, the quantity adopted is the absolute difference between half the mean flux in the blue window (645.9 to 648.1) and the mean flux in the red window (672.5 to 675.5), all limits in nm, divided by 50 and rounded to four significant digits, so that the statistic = 0.1030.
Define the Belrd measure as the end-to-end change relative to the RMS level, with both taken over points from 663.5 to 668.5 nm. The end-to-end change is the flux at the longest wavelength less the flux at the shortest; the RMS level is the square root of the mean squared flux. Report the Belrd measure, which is 0.036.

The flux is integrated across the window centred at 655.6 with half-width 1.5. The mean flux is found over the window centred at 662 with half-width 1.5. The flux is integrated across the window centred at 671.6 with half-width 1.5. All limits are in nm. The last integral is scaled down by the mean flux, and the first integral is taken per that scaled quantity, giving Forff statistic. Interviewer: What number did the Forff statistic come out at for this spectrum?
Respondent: 9.9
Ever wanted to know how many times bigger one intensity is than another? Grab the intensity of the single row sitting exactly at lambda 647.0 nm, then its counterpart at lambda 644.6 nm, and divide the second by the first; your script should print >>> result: 1.00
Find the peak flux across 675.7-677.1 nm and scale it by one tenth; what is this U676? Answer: 1.10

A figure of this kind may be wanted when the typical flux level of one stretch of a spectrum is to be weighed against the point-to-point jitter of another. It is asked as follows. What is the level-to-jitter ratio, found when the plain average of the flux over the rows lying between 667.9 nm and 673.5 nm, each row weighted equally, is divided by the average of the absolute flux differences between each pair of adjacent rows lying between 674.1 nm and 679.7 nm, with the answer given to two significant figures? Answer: 74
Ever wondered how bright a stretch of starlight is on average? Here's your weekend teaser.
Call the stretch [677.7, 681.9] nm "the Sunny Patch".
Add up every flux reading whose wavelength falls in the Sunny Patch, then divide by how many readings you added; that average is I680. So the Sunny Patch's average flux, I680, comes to 10.6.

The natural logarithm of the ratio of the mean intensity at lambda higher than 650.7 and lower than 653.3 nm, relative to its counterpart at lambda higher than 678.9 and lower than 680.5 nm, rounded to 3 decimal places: 0.077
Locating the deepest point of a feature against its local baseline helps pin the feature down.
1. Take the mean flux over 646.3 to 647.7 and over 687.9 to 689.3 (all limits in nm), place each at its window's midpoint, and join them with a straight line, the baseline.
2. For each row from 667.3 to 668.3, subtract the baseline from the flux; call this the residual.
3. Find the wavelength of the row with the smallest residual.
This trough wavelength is 668.0 nm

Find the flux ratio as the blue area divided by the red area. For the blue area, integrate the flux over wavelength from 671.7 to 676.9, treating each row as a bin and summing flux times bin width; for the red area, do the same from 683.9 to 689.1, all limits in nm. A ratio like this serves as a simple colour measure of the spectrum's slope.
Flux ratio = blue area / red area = 1.02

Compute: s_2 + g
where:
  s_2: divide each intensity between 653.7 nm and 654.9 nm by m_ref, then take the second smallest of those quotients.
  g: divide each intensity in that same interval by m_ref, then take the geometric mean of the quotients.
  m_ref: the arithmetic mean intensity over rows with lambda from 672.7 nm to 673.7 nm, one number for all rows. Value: 1.95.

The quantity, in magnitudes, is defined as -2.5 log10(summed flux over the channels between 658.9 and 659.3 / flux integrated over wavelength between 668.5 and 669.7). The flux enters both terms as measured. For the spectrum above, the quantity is -0.57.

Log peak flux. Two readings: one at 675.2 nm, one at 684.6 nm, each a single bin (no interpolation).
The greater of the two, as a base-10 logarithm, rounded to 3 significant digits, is 1.02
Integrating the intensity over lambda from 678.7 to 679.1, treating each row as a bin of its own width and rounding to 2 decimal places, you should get 4.21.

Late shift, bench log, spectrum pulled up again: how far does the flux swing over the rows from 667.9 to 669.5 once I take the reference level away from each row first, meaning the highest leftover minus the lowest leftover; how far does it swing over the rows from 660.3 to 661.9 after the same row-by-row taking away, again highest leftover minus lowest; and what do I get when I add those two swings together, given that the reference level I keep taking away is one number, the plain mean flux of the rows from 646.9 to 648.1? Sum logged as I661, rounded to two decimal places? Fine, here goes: 1.03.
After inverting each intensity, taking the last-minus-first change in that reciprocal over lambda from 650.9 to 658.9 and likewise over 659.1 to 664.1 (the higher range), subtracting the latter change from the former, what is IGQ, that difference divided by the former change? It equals -1.86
